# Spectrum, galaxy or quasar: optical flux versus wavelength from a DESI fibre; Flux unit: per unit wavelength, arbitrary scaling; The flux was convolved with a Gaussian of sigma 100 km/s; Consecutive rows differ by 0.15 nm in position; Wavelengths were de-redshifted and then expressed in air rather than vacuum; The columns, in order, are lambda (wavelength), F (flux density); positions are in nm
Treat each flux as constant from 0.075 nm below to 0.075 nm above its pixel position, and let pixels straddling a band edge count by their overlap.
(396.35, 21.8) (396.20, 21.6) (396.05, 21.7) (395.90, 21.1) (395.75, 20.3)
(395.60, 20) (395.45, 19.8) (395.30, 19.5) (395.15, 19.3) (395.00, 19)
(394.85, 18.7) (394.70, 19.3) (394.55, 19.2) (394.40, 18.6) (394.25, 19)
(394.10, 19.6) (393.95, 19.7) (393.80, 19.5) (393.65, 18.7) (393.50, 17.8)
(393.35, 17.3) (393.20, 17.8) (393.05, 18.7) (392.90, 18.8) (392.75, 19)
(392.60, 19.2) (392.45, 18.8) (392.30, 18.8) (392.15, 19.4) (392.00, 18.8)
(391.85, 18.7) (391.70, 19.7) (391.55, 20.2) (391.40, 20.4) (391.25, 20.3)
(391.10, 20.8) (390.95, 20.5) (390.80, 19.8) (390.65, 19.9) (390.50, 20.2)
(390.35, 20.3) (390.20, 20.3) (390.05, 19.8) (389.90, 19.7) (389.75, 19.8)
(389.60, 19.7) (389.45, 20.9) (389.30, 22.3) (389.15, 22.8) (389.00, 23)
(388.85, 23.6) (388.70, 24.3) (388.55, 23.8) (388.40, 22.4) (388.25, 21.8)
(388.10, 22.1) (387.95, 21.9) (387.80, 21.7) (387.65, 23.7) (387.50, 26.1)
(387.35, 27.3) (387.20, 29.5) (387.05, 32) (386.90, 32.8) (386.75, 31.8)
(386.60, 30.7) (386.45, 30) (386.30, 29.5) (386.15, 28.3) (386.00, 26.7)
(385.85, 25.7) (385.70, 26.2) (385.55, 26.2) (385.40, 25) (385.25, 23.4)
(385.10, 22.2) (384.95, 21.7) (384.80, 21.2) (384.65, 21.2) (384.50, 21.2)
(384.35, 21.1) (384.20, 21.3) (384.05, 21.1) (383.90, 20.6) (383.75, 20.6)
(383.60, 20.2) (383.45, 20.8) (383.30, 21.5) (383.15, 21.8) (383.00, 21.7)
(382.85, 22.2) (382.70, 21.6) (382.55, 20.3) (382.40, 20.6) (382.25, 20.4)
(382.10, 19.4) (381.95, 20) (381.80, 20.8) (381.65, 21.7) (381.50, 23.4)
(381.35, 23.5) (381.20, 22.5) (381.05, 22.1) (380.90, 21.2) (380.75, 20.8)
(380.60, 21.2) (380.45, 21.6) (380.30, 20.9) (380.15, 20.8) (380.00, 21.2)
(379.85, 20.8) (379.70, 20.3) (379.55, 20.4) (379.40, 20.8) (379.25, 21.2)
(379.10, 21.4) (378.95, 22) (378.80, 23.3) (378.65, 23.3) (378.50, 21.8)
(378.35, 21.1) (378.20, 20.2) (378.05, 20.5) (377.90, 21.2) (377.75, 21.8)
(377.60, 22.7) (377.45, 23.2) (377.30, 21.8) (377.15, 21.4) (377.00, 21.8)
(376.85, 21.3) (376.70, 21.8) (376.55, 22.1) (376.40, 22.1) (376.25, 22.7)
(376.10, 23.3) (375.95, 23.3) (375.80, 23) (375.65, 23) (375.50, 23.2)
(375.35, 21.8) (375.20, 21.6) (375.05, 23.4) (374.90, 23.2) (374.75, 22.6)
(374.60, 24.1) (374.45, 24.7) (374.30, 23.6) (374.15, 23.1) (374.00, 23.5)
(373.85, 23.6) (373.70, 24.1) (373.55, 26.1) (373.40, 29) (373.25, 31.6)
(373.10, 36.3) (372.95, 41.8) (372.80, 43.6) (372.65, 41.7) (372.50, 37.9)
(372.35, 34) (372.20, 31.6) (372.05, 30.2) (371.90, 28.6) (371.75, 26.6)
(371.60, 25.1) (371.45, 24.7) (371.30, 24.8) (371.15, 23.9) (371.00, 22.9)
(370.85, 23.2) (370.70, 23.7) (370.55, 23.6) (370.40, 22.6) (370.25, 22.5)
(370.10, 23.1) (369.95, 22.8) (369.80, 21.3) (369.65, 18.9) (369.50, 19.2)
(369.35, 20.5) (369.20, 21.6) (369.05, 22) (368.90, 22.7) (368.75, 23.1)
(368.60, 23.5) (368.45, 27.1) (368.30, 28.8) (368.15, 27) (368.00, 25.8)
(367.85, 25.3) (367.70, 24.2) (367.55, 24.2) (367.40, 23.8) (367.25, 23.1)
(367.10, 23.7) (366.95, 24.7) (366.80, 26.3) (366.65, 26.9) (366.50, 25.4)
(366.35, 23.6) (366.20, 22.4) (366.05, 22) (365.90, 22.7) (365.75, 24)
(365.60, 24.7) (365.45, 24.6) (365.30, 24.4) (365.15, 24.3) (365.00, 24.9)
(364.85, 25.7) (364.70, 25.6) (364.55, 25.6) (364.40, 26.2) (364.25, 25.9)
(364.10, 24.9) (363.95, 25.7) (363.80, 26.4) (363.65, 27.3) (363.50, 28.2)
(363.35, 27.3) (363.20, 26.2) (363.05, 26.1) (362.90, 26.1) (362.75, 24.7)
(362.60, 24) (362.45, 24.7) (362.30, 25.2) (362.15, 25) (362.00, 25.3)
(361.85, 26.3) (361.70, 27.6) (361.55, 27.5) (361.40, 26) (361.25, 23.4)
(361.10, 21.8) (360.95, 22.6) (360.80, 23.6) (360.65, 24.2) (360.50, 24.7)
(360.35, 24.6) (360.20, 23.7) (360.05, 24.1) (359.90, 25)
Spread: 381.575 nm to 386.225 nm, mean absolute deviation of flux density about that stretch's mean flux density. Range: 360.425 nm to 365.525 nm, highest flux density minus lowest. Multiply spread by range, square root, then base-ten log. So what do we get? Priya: 0.52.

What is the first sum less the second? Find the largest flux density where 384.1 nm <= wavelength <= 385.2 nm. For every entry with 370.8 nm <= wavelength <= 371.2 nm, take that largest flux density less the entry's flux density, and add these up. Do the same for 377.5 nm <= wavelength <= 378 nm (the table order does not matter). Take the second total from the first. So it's -4.3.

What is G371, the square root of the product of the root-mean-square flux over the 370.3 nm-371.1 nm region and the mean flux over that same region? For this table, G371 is 23.2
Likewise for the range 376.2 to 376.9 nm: 22.0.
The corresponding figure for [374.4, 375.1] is 23.6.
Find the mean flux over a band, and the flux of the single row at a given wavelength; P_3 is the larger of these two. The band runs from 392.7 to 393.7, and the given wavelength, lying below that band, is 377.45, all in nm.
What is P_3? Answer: 23.2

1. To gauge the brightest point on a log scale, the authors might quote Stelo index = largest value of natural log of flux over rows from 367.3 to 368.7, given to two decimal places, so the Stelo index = 3.36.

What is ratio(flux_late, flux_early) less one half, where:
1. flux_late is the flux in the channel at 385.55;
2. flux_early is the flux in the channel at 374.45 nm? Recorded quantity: 0.56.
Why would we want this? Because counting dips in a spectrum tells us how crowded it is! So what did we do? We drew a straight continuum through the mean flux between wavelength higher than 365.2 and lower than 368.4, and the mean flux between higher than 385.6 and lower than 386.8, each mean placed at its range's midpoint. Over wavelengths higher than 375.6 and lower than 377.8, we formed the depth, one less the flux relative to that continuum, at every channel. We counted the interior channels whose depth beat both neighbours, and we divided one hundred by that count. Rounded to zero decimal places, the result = 33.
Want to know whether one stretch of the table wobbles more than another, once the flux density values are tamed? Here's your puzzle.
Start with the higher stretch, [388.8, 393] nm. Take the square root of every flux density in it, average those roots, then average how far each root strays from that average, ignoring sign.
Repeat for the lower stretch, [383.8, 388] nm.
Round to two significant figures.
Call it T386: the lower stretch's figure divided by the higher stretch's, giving 3.3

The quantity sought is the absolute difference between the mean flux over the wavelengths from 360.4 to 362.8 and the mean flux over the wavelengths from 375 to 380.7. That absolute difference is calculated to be 3.0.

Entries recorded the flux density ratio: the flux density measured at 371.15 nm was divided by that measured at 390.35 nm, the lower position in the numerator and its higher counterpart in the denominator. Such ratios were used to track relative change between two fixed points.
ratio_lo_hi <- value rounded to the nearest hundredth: 1.18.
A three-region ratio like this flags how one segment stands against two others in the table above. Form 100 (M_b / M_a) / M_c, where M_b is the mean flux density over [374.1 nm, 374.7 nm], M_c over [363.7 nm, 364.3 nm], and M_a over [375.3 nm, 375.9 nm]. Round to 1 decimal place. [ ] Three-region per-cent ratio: 4.1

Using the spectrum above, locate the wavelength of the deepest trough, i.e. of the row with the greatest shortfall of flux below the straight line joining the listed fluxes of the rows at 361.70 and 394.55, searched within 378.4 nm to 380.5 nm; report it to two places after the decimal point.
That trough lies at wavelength 379.70 nm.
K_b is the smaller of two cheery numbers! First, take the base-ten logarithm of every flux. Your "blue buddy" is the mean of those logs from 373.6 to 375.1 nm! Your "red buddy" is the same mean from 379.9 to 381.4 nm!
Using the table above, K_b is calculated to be 1.33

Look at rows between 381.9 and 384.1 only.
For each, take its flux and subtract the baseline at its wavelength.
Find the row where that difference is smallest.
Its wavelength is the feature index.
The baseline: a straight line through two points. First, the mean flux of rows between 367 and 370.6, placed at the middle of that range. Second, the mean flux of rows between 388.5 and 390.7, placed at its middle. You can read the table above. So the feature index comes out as 382.10 nm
